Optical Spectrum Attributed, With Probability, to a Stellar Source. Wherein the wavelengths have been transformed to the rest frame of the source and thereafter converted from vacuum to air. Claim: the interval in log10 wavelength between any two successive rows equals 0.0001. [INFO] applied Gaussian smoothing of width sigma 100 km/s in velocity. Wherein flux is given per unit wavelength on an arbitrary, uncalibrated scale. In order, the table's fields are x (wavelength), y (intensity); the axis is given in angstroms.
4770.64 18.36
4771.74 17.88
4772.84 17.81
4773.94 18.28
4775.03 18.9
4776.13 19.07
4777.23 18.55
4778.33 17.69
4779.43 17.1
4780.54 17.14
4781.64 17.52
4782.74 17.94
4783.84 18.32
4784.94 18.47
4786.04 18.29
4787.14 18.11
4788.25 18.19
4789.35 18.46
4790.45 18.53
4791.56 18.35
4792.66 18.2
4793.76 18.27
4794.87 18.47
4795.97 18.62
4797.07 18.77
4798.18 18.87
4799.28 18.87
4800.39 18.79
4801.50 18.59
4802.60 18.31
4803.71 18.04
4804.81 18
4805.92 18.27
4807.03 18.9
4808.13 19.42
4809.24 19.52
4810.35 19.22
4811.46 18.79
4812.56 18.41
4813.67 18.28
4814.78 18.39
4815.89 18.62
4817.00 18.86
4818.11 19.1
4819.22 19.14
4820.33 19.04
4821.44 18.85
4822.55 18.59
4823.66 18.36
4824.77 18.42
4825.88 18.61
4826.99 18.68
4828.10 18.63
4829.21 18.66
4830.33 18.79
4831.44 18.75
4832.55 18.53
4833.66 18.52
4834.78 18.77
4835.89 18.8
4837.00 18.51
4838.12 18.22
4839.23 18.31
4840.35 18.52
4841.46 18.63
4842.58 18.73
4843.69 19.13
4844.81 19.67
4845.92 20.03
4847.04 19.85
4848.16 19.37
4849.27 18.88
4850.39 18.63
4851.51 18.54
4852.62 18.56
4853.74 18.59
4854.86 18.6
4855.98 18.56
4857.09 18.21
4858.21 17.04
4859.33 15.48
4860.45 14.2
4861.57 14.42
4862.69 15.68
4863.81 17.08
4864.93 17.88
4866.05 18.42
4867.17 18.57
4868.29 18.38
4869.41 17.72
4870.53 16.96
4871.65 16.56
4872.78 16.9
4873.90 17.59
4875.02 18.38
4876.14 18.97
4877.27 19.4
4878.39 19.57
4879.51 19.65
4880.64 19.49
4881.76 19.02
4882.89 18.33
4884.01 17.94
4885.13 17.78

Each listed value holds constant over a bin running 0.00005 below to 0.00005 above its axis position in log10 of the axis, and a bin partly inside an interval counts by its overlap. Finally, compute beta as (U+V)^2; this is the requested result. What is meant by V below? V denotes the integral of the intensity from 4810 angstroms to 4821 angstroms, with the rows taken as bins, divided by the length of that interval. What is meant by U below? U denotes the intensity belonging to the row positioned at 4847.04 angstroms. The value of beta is 1492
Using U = 19.85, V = 18.8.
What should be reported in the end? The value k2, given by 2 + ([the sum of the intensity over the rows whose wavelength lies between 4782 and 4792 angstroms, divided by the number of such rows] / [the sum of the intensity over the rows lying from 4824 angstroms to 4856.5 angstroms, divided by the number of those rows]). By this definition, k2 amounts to 2.97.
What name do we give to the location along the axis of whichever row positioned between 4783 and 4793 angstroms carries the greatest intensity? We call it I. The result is 4790.45 angstroms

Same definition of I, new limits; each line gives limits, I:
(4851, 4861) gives 4854.86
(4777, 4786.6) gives 4777.23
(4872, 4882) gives 4879.51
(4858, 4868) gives 4867.17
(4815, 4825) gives 4819.22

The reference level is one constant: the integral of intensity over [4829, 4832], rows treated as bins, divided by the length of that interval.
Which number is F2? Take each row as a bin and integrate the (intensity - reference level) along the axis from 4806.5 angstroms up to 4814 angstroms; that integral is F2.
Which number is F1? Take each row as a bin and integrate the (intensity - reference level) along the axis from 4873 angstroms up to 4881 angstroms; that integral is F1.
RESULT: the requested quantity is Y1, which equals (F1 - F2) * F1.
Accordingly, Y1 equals 0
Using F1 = 1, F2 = 2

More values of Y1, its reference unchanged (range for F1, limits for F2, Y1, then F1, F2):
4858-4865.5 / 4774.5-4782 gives 328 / -21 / -5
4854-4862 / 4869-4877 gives 113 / -16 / -9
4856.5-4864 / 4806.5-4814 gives 460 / -21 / 2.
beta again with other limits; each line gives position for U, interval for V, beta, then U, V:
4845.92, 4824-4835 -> 1494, 20.03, 18.6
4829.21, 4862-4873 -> 1300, 18.66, 17.4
